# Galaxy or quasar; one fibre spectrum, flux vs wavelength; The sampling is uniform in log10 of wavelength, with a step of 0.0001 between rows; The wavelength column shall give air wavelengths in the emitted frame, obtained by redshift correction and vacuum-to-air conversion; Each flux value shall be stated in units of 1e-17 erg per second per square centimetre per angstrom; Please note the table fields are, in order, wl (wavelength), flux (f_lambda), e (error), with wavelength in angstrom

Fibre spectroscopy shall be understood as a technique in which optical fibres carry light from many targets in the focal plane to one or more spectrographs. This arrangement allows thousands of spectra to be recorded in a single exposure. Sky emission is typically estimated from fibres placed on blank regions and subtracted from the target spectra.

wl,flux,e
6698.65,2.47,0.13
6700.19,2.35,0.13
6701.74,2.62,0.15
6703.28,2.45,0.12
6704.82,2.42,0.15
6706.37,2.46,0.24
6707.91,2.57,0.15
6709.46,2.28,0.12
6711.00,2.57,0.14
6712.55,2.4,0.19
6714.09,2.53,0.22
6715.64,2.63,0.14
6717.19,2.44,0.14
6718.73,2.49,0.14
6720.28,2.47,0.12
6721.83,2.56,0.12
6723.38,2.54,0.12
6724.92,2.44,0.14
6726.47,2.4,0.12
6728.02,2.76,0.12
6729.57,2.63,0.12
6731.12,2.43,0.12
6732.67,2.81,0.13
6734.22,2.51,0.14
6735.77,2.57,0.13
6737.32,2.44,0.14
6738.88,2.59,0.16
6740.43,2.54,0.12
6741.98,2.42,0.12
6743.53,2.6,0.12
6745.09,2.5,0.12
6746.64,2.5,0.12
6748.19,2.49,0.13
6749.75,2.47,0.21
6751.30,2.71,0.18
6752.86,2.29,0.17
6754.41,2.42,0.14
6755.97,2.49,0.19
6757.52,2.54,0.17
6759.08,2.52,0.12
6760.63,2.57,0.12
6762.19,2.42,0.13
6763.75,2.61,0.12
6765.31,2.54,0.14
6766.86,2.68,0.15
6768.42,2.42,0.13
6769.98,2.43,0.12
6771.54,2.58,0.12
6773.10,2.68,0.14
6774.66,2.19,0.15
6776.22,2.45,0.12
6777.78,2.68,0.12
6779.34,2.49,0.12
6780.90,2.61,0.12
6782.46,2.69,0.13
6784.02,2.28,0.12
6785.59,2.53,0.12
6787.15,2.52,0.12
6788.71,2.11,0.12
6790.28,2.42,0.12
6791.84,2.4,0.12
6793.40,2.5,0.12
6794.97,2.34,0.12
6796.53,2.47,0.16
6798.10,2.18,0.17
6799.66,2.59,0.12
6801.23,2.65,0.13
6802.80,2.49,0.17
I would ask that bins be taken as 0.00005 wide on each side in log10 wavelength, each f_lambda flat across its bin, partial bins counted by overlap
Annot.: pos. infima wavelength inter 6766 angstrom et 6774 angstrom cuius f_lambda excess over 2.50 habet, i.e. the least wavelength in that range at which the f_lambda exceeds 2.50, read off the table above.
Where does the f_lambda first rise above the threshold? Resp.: 6766.86 angstrom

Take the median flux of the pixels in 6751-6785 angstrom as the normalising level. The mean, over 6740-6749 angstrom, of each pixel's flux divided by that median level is 0.991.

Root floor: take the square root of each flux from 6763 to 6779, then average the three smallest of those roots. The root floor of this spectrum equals 1.53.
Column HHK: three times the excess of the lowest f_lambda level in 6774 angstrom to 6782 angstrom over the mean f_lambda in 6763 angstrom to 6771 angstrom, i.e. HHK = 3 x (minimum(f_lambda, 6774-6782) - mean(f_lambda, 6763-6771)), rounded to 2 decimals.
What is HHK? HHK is -1.04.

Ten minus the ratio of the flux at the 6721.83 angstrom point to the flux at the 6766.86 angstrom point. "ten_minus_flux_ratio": 9.045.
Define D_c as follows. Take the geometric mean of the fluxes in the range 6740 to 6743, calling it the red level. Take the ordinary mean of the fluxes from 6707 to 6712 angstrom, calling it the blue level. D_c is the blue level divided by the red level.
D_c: 1.00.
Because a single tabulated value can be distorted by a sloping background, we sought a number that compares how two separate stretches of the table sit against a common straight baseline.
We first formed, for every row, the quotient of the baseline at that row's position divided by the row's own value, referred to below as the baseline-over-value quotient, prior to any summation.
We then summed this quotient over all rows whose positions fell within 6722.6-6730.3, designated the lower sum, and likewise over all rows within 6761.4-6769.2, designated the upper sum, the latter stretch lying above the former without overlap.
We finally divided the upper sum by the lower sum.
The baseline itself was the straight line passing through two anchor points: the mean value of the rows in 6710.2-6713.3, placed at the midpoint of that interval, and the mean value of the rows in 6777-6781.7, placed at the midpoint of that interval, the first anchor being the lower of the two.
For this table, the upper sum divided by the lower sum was 1.03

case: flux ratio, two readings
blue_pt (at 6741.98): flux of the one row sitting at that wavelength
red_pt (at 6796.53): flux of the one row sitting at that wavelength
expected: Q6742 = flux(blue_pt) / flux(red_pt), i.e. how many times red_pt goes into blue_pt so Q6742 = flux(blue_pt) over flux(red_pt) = 0.98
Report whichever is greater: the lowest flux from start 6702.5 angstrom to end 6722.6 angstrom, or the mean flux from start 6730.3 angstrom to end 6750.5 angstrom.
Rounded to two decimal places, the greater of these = 2.53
